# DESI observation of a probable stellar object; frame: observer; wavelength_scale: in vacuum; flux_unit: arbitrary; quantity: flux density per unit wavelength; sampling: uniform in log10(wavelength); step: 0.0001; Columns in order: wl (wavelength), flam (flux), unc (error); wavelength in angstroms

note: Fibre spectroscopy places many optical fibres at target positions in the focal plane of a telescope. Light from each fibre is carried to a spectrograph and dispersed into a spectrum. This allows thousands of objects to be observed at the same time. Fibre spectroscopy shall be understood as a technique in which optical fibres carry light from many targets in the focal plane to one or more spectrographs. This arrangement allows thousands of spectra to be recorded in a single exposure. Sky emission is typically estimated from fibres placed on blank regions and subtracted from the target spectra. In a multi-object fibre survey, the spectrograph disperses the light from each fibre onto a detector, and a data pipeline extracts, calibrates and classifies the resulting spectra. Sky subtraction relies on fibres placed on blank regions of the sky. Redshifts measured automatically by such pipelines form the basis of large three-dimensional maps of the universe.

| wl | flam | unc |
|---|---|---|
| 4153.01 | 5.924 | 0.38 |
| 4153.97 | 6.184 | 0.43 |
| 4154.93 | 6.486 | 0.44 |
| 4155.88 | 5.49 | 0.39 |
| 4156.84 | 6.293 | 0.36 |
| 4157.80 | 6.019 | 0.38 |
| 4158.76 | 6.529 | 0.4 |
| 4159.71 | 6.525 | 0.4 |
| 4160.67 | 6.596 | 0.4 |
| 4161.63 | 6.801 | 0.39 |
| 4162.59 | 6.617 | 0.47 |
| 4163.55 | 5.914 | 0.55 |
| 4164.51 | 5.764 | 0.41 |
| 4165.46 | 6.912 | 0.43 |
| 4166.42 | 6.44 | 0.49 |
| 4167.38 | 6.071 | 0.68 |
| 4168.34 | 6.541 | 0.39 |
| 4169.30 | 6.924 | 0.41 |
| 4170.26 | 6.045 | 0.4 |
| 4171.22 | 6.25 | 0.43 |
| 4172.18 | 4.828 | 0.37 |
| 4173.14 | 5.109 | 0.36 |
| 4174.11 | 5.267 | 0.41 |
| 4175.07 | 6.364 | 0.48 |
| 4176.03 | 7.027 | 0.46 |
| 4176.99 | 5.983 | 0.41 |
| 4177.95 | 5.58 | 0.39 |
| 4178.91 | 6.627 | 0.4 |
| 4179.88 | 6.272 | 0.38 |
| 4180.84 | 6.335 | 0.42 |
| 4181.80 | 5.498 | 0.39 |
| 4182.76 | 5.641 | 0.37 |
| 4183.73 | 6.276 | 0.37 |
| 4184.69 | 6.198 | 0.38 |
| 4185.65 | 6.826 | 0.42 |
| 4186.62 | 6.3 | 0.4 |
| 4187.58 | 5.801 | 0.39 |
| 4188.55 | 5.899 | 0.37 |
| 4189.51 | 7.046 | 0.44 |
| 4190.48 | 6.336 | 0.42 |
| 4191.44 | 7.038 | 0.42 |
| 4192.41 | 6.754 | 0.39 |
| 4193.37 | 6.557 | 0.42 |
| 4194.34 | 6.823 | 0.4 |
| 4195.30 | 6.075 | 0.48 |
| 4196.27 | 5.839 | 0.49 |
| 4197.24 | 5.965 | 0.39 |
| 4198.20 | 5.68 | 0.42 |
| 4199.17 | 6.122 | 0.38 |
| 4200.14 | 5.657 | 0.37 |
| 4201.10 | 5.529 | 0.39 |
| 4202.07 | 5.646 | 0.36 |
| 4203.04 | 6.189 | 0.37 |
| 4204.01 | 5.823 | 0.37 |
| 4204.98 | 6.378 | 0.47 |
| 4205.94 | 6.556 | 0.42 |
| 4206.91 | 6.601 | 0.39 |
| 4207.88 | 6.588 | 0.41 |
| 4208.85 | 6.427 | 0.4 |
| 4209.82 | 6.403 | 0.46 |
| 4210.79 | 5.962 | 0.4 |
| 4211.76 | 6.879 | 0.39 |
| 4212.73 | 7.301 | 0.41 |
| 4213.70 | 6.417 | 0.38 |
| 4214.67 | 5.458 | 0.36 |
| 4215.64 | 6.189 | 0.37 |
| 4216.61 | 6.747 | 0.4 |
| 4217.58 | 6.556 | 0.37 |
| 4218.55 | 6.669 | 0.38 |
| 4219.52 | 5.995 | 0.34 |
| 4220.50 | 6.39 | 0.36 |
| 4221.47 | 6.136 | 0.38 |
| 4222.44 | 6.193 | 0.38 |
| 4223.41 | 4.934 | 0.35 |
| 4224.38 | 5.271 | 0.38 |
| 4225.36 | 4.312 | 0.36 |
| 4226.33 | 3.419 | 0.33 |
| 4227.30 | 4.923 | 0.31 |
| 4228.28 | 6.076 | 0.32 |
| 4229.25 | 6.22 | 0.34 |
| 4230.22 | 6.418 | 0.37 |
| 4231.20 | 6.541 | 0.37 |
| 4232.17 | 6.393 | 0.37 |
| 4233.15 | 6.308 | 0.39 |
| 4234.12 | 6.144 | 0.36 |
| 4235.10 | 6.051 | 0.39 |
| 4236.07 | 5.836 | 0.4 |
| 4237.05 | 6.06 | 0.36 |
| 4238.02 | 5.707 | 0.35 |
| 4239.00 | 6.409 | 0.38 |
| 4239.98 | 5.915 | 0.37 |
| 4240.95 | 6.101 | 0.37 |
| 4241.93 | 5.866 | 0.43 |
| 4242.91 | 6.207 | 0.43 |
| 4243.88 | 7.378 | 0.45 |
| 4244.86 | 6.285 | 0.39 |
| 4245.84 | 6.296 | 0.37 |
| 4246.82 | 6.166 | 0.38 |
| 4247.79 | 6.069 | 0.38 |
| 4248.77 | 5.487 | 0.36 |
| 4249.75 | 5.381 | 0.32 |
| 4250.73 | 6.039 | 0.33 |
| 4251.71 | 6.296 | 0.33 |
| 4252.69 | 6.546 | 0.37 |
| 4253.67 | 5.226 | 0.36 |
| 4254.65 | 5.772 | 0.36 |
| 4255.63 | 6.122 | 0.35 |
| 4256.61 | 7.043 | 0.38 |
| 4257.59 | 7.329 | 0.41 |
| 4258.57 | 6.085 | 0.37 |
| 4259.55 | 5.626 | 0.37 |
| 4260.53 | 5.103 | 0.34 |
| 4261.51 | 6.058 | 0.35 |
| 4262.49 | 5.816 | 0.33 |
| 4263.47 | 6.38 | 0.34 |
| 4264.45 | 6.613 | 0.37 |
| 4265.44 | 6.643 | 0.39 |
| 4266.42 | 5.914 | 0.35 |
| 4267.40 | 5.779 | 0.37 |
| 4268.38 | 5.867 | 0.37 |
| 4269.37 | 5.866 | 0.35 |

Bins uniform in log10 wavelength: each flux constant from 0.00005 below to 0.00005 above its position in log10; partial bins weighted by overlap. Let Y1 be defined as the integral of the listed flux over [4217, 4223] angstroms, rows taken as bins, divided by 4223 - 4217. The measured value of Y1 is 6.3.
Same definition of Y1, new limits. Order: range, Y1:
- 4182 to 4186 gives 6.2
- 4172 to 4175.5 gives 5.4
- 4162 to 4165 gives 6.1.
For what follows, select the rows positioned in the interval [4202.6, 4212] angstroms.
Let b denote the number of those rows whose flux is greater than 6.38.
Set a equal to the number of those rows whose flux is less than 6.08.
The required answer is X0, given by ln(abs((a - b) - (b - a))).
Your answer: 2.1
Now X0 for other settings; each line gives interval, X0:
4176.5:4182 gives 1.4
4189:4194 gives 2.1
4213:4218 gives 1.4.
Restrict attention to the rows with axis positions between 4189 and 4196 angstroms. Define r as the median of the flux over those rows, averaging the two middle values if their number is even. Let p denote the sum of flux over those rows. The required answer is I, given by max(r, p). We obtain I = 47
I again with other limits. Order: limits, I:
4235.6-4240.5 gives 30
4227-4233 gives 37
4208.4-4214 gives 39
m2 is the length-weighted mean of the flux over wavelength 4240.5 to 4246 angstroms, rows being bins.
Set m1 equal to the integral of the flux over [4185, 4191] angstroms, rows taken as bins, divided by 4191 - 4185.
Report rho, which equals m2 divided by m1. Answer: 1.00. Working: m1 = 6.37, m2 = 6.36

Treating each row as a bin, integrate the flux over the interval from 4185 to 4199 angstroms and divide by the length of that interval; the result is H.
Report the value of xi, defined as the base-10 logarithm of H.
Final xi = 0.802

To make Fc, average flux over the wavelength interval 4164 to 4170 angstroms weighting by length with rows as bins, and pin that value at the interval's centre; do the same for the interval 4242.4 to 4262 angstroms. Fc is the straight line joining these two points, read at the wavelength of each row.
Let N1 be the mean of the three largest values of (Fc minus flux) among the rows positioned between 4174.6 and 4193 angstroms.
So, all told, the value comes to 0.81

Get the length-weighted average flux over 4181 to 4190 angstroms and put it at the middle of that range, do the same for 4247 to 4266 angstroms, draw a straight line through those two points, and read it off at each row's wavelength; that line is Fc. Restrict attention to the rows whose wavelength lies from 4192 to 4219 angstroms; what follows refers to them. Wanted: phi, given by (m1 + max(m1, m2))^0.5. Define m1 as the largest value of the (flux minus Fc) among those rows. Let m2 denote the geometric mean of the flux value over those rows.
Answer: 2.72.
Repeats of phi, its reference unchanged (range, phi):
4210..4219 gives 2.76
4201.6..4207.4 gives 2.58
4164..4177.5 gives 2.63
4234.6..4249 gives 2.72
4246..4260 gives 2.70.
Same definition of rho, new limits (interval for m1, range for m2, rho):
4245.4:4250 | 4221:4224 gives 0.97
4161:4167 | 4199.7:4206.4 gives 0.93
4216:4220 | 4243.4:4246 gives 1.03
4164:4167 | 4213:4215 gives 0.96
